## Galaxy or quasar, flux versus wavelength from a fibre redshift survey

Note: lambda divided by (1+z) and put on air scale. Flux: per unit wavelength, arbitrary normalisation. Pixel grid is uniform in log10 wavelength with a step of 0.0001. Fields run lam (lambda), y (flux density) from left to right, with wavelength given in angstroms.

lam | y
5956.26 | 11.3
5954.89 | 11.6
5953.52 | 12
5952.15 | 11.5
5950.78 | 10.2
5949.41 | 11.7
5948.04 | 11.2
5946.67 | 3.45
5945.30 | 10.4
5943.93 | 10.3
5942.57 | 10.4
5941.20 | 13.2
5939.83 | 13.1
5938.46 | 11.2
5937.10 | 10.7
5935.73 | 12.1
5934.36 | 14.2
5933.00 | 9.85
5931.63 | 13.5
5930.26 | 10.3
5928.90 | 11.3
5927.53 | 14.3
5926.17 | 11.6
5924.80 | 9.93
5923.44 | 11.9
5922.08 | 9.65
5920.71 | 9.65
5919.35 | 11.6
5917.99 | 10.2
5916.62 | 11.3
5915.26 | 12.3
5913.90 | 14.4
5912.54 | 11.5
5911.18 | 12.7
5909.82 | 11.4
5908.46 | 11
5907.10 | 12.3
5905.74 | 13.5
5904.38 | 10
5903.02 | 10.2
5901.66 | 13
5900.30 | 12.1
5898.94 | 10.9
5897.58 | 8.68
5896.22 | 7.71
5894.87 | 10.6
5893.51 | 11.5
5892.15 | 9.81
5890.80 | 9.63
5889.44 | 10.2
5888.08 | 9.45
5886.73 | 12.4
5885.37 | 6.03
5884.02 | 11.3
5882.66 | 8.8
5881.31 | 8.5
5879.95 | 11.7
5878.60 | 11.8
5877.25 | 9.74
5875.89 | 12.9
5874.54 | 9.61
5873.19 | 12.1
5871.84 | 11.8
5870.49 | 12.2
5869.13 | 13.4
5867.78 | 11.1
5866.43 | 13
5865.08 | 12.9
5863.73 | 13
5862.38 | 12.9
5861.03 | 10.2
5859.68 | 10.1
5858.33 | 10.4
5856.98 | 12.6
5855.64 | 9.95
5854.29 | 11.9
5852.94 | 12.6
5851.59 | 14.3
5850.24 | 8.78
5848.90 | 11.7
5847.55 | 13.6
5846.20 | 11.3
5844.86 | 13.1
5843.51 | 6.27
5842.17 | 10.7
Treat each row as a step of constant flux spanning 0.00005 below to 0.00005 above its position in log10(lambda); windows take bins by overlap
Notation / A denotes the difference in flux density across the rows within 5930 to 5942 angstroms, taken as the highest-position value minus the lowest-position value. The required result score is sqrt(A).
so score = 1.7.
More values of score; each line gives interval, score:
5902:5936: 1.4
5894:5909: 0.6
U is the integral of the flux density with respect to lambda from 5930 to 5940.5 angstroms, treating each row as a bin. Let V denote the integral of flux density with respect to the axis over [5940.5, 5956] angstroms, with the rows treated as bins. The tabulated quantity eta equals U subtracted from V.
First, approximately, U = 125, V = 164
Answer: 39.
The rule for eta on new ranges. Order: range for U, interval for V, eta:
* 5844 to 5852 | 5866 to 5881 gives 79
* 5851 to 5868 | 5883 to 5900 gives -35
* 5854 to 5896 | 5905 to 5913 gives -364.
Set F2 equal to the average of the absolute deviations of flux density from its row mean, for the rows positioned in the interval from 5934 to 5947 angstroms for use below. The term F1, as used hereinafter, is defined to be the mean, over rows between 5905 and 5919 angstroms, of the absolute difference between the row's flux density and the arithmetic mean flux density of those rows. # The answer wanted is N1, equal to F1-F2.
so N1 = -0.9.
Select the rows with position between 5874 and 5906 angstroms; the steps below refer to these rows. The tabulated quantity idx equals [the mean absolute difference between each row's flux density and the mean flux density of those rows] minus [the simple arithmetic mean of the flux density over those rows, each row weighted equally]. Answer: -9.00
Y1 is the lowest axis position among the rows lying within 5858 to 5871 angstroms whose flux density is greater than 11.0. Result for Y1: 5862.38 angstroms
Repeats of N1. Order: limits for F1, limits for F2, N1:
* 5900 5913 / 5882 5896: -0.3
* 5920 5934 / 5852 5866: 0.1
